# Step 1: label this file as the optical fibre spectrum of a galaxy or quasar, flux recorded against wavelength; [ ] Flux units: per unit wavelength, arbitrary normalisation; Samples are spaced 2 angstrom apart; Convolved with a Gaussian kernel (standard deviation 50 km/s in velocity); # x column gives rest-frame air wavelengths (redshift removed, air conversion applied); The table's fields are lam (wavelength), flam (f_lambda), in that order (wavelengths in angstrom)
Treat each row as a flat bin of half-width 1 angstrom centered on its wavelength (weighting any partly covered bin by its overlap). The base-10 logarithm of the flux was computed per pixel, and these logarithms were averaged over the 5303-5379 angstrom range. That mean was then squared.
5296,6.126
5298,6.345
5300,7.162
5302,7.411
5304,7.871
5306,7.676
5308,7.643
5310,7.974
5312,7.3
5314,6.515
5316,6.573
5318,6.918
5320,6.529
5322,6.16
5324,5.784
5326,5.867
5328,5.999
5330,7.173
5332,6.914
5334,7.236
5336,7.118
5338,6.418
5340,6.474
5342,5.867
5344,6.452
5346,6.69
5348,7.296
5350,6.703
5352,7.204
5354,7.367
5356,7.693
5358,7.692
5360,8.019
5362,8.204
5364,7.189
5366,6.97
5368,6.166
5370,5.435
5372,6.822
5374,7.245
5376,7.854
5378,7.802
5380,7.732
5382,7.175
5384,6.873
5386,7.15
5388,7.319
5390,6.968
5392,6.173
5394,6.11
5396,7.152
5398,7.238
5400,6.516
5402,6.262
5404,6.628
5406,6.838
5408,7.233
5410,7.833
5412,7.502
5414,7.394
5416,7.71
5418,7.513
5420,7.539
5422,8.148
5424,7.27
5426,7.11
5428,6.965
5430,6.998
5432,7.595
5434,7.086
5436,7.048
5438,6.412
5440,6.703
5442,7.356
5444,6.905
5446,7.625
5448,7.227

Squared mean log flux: 0.707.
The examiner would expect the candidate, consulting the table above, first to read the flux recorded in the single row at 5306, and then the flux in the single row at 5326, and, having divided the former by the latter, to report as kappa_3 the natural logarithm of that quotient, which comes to 0.27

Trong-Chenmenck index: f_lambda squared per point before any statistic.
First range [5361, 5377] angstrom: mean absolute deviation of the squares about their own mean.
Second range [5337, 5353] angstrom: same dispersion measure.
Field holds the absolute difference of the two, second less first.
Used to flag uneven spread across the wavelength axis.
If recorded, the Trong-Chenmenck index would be 4.4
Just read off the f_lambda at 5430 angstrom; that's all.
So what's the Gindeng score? 6.998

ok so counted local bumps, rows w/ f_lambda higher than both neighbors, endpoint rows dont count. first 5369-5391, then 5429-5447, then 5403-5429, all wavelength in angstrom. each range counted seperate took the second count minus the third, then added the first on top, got 1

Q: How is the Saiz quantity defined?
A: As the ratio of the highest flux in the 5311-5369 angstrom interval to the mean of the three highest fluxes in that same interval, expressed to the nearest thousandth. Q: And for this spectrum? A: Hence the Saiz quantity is 1.029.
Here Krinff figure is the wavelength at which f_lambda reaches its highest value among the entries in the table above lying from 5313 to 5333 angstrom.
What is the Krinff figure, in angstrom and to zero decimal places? 5330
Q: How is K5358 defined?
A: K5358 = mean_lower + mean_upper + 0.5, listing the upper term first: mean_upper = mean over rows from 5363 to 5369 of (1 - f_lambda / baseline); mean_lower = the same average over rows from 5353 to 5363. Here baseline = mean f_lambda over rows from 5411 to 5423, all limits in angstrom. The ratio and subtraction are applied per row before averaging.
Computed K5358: 0.59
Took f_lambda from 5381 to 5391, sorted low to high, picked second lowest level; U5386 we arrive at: 6.968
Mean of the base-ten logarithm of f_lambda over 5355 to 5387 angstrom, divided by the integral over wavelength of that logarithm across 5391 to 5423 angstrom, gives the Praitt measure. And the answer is 0.0315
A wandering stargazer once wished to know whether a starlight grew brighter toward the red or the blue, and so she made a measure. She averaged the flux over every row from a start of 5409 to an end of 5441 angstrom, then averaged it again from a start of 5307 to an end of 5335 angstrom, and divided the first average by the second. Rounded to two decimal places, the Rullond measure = 1.08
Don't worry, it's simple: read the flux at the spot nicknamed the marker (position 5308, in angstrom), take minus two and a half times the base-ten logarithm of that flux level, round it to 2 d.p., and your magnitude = -2.21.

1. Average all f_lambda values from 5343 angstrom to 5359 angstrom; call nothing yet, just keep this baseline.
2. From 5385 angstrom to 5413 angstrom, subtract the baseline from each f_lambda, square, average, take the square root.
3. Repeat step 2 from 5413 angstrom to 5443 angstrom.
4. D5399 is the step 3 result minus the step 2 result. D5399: -0.12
